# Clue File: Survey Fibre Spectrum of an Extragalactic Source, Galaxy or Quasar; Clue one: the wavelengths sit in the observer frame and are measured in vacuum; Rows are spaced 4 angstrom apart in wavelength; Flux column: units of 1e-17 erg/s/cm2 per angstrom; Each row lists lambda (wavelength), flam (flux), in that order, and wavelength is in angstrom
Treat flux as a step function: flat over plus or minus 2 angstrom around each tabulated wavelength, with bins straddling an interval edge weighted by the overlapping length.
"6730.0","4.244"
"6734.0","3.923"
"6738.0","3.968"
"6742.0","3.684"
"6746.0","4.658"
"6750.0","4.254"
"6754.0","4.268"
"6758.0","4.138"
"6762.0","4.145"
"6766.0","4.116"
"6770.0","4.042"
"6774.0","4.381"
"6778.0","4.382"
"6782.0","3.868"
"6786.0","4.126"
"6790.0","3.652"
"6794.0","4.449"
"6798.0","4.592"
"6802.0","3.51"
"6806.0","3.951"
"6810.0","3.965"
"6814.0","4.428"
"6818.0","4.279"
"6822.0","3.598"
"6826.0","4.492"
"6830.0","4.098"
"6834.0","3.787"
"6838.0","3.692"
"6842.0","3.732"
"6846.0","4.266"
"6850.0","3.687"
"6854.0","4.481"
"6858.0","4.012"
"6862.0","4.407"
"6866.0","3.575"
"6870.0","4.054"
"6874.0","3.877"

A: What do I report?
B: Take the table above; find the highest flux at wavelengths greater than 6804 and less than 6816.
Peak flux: 4.428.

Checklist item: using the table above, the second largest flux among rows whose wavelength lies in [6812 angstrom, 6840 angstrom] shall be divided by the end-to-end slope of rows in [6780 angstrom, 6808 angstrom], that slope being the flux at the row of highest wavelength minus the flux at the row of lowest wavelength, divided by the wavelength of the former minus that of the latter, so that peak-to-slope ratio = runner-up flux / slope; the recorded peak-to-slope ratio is 1280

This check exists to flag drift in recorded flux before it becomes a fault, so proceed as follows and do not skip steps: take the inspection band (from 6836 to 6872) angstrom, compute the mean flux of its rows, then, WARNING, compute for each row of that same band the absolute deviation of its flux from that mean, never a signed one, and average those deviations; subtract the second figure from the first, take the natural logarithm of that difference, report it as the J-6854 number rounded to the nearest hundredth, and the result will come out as 1.31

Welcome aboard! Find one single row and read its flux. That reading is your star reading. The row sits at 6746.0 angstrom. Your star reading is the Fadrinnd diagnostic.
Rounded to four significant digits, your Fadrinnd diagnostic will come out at 4.658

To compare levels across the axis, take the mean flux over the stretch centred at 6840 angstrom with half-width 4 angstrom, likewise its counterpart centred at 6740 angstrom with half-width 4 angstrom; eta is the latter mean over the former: 1.03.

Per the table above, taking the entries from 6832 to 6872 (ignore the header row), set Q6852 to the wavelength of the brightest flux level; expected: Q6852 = 6854.0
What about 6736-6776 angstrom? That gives 6746.0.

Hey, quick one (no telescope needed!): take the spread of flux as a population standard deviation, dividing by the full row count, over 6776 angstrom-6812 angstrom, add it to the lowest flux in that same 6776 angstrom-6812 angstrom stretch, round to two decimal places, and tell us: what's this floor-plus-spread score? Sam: 3.85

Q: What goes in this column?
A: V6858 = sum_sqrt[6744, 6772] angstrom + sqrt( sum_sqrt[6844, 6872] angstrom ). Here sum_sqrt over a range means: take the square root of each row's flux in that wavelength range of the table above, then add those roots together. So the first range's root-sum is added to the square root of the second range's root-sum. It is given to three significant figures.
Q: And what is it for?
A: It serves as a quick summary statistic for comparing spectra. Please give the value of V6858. 18.2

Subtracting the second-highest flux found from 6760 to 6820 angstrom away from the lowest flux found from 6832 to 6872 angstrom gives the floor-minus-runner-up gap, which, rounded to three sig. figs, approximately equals -0.874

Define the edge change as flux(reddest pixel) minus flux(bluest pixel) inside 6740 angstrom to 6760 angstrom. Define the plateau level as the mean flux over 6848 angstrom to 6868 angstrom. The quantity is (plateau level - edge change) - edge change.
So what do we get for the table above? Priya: 3.1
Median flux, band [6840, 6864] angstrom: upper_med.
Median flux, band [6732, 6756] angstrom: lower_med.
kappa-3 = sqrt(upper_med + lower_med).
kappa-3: 2.87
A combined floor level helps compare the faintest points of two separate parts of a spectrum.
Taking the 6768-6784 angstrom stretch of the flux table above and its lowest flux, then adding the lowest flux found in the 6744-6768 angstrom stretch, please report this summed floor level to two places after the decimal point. 7.98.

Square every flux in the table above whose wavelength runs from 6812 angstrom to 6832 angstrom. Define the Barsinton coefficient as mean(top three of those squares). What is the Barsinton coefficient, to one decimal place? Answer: 19.4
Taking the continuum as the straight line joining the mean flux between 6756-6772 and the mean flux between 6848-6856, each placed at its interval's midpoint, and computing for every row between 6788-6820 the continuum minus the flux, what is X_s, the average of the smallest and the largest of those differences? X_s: 0.05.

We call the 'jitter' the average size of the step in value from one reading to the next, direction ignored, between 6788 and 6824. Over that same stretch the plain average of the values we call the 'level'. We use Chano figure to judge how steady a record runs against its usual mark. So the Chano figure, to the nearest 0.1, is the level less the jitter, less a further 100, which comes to -96.4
